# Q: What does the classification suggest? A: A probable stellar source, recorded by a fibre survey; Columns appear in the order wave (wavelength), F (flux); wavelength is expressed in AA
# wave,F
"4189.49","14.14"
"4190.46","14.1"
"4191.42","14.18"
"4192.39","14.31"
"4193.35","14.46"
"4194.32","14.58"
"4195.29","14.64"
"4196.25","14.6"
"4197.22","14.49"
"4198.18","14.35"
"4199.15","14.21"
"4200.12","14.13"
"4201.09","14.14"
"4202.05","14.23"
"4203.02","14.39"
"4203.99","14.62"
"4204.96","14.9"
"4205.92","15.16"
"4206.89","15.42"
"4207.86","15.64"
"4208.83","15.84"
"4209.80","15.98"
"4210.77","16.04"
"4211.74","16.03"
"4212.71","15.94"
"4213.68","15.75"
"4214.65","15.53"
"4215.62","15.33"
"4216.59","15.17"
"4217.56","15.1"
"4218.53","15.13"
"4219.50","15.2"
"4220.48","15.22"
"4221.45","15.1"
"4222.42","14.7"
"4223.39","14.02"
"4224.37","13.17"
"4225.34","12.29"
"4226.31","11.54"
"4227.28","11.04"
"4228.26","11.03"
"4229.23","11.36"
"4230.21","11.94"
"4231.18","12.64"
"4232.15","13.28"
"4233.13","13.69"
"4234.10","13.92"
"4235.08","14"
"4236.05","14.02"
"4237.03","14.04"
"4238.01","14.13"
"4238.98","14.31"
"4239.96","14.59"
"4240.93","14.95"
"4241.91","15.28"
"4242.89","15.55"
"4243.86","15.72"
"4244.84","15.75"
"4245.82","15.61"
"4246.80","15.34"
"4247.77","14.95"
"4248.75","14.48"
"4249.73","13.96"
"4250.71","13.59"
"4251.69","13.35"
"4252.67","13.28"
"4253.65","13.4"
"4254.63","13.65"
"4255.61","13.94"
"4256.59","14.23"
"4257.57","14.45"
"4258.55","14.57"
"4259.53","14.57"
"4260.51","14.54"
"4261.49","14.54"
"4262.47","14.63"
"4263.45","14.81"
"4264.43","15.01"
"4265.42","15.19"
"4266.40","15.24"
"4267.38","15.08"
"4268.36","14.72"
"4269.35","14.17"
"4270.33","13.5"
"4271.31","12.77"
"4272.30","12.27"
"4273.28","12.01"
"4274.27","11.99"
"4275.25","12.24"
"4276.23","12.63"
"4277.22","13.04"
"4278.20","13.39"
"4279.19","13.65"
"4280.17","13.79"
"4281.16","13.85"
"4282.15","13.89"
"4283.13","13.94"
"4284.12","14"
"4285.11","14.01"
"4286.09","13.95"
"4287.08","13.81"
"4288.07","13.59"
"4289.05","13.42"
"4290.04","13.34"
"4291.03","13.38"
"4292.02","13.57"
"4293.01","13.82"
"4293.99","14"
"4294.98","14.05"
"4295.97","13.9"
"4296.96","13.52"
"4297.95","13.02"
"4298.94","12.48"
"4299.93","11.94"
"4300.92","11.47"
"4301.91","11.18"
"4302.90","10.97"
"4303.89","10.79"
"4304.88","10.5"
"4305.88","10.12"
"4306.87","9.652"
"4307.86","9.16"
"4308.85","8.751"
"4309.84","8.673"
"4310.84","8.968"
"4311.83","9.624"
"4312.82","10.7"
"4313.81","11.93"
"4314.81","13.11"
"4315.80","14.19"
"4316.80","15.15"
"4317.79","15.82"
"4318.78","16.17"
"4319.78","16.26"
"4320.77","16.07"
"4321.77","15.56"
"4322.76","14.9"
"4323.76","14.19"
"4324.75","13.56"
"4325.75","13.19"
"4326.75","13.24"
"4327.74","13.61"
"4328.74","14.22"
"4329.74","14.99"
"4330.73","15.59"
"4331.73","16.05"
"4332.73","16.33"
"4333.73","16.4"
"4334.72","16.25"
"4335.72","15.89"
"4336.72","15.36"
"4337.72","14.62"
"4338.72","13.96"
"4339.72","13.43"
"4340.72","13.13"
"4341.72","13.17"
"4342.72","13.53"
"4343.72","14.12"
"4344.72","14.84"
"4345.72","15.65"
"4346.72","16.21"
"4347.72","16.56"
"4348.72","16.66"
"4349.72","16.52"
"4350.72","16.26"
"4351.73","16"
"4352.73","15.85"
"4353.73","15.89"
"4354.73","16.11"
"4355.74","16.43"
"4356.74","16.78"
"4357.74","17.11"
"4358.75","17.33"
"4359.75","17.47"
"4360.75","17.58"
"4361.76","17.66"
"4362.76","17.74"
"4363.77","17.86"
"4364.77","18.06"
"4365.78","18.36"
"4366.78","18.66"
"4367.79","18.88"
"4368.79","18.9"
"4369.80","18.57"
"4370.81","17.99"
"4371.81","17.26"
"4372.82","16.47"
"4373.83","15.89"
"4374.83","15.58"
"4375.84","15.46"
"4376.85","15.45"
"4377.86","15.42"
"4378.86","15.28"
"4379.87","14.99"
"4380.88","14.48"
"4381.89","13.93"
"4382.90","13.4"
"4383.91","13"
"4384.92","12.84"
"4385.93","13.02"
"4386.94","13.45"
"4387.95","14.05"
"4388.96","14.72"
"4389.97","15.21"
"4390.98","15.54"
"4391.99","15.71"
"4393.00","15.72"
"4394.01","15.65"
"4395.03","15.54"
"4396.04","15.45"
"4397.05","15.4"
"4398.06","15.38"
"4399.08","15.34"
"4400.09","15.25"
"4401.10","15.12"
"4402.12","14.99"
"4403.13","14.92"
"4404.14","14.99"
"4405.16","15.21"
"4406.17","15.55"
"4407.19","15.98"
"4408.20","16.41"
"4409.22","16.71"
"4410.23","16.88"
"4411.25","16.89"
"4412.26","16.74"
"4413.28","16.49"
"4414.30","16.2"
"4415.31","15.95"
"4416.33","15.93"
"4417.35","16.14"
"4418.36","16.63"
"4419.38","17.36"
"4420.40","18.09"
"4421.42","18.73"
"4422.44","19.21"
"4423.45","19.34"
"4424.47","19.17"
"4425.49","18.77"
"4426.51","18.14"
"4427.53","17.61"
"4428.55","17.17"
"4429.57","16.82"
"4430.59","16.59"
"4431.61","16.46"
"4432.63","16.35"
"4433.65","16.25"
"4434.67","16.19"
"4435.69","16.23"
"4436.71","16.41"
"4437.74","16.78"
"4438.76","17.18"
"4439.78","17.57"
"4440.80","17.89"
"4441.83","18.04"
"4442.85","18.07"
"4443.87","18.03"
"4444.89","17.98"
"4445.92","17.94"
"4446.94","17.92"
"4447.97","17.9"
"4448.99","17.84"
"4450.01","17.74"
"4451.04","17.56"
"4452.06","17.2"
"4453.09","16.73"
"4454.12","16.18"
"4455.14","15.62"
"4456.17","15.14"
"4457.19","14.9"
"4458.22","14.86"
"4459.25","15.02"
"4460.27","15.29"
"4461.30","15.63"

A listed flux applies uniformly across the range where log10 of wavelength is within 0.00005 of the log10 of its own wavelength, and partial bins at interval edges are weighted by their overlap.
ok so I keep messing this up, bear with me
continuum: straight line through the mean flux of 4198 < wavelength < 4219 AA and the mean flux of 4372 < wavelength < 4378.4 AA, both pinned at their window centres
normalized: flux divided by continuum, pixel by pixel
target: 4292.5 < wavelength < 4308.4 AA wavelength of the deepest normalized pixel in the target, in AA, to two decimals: 4307.86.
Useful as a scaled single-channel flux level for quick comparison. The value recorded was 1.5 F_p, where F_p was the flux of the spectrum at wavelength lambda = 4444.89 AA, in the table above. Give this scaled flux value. 26.97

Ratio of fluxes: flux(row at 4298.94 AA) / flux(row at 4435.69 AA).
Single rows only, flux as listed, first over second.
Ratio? 0.77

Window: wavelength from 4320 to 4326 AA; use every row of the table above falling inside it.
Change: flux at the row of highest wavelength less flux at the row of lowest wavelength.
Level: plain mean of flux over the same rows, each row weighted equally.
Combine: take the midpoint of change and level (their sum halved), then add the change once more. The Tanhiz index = 3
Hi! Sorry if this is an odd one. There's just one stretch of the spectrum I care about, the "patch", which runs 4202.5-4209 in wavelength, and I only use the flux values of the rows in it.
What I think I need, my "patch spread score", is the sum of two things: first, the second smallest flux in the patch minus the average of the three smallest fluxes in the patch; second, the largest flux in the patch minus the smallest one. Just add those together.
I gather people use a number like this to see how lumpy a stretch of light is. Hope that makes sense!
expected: 1.4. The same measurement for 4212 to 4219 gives 0.8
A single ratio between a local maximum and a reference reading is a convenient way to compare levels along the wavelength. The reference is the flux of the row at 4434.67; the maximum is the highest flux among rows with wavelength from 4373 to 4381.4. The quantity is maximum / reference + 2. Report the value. 2.98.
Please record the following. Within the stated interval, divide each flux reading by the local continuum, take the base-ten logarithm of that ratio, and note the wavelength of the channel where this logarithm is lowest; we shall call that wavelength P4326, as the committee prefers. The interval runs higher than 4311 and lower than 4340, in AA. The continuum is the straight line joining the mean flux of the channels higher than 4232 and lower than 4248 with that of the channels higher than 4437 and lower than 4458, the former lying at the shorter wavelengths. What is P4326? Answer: 4311.83 AA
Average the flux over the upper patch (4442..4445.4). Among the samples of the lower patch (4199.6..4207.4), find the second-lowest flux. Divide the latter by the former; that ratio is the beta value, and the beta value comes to 0.78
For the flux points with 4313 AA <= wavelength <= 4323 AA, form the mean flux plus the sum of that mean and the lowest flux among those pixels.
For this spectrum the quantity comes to 42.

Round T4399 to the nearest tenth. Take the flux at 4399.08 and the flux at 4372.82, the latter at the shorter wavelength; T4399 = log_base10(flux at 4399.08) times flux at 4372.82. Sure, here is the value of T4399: 19.5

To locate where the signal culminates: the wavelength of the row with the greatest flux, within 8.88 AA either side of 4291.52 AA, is 4294.98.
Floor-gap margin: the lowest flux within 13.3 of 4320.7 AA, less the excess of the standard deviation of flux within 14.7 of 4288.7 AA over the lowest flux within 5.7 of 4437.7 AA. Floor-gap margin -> 24.0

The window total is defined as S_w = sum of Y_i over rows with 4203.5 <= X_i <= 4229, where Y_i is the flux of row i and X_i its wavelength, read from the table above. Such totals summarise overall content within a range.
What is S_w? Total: 381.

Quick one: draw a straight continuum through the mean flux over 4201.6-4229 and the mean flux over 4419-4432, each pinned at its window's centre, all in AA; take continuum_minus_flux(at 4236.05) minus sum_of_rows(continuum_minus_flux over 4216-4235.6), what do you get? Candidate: -25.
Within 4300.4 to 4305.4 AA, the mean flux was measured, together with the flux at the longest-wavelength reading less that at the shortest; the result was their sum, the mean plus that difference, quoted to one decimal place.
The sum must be 10.0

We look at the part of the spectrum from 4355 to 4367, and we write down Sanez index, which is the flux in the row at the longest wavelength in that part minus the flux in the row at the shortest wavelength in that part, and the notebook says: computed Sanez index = 2.2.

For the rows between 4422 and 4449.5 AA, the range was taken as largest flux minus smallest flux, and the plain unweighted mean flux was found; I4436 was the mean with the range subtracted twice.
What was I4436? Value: 11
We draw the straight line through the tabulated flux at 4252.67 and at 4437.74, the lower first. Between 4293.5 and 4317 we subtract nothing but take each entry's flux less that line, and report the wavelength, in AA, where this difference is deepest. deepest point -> 4309.84 AA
